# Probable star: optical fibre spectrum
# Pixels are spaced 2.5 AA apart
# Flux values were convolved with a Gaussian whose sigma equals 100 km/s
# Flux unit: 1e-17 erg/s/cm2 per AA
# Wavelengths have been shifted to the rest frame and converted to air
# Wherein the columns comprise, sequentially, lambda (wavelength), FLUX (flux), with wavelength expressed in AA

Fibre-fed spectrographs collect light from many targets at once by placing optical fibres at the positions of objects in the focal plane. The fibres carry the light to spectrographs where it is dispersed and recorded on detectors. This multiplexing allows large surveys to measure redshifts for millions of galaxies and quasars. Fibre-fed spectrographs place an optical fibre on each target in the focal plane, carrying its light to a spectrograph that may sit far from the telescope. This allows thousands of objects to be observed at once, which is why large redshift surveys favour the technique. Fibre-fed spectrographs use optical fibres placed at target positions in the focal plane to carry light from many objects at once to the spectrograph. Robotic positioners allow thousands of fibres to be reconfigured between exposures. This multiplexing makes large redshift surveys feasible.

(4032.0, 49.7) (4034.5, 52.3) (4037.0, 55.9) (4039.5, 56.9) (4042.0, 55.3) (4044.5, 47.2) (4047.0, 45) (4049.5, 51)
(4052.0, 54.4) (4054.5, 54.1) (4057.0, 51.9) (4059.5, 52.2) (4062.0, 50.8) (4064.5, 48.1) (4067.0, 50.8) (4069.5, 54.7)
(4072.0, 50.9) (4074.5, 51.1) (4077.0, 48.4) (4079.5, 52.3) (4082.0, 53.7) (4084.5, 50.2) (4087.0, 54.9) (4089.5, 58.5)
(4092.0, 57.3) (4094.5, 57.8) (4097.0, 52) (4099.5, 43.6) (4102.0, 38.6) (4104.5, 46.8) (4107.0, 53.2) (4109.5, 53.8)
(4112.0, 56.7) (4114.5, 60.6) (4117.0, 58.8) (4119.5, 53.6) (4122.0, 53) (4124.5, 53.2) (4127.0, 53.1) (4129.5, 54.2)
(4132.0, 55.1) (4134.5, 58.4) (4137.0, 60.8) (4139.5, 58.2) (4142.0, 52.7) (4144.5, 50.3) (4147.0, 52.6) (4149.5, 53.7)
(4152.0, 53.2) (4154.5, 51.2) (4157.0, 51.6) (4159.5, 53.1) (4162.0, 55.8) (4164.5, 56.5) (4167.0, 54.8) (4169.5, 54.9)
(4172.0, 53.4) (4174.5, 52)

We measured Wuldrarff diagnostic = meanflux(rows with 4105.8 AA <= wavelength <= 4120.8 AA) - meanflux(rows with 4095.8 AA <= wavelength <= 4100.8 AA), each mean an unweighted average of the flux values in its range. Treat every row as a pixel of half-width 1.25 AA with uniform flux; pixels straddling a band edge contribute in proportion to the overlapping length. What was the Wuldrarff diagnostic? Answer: 8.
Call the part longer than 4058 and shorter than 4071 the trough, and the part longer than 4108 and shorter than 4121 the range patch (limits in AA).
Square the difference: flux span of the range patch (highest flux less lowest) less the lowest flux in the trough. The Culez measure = 1689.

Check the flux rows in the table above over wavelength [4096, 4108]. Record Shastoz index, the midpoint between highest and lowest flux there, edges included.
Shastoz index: 45.9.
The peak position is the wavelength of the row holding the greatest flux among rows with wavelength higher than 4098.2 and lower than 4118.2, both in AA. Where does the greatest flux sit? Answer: 4114.5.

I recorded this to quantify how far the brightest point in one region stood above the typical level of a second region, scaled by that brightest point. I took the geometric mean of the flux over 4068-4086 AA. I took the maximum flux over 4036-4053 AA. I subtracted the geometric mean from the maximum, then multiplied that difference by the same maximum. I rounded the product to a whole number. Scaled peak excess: 303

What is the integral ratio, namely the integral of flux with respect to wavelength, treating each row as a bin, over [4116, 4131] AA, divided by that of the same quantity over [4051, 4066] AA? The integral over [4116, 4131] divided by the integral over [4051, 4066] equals 1.05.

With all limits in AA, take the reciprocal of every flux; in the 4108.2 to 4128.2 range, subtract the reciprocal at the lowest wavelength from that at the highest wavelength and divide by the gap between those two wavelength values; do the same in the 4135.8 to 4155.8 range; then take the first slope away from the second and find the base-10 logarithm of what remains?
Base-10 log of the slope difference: -3.79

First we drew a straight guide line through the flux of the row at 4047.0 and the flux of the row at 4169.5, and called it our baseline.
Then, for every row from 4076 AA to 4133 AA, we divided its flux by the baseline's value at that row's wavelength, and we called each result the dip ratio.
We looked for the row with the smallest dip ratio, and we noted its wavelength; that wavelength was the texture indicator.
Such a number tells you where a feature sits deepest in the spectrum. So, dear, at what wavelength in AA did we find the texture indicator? 4102.0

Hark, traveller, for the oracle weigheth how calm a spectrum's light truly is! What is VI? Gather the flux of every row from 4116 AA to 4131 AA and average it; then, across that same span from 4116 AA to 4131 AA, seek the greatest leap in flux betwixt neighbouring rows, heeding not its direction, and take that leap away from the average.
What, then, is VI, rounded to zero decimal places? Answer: 49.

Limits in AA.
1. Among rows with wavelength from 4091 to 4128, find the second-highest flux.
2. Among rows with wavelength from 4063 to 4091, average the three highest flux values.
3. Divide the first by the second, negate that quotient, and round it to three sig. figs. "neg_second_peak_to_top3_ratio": -1.05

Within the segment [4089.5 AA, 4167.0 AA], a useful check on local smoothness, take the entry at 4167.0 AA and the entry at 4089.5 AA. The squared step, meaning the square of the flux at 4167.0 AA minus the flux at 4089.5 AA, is 14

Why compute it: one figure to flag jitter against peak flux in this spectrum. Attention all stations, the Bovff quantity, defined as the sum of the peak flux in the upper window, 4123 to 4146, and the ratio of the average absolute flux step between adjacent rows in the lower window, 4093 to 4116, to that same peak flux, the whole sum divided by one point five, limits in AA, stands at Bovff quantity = 41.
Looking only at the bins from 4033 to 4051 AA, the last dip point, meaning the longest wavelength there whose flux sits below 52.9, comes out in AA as 4049.5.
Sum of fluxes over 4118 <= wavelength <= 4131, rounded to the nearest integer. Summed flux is 267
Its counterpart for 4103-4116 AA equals 271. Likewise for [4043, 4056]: 252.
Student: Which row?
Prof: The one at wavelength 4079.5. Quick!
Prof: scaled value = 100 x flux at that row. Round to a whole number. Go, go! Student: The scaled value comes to 5230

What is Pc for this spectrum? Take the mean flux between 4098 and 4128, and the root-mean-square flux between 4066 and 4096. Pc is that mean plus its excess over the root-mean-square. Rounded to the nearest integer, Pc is 51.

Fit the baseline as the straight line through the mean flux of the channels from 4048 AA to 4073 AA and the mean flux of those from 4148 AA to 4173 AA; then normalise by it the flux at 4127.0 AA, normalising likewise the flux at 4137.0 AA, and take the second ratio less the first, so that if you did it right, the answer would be 0.14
